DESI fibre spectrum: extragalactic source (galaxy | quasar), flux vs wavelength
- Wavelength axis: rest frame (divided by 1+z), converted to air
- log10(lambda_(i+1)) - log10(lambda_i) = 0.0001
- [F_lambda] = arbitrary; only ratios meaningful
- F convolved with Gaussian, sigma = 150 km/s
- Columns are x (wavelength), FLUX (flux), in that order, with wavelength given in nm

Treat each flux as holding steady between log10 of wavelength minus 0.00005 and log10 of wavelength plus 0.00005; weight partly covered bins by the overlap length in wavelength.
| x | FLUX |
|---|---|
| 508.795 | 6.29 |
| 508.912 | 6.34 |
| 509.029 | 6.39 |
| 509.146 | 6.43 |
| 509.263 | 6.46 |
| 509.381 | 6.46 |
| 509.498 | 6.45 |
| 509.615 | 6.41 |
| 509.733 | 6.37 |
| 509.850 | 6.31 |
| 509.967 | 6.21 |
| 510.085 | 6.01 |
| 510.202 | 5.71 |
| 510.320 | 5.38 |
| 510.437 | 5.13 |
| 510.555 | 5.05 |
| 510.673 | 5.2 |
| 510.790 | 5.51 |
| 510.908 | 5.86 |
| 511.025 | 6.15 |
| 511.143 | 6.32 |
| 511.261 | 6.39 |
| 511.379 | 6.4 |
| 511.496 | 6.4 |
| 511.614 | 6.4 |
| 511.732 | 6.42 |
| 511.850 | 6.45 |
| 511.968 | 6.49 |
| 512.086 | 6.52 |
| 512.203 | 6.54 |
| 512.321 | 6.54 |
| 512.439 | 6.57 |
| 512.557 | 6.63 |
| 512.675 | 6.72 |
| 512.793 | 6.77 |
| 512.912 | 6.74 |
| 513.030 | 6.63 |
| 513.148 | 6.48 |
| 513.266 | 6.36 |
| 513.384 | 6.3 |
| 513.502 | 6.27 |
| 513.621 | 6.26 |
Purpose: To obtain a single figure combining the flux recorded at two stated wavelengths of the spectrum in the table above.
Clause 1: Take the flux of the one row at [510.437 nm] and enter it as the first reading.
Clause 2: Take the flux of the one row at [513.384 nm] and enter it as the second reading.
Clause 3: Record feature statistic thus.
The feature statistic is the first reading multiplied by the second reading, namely 32.3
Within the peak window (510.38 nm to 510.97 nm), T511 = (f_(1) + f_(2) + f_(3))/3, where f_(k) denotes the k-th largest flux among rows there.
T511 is 5.5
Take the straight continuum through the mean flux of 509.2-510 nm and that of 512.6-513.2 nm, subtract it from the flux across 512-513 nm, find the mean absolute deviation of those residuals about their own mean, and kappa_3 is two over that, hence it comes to 30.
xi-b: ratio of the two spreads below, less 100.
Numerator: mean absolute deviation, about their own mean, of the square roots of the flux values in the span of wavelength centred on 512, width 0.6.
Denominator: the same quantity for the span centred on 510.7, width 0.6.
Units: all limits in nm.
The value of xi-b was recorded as -99.9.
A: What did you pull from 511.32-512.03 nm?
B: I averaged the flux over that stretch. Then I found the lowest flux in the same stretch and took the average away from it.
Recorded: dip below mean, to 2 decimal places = -0.03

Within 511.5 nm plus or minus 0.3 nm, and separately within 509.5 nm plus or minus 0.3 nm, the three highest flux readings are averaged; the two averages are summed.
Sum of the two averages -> 12.9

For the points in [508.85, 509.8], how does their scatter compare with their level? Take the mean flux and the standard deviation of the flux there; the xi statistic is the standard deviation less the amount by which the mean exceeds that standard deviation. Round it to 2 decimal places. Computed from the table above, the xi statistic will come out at -6.33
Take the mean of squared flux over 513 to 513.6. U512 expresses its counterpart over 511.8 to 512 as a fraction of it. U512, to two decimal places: 1.02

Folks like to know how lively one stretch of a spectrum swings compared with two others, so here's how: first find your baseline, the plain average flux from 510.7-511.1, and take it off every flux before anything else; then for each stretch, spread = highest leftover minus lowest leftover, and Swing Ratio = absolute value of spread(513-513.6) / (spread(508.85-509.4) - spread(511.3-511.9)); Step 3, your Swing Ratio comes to 5.1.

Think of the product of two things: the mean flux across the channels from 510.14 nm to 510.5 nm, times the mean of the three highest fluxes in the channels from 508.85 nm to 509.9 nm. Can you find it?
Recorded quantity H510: 34.9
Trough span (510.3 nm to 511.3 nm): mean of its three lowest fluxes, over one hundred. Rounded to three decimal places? 0.051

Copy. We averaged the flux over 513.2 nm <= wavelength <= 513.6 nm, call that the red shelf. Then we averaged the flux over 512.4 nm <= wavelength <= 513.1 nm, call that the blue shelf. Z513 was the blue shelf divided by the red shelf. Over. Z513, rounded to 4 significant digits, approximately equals 1.058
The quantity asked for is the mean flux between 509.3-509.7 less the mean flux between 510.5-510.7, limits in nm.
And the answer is 1.3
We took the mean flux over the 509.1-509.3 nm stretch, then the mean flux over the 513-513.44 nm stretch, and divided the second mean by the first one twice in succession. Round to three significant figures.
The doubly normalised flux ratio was 0.155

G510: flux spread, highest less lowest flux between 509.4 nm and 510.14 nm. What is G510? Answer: 0.44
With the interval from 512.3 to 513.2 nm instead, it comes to 0.29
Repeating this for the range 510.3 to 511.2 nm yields 1.27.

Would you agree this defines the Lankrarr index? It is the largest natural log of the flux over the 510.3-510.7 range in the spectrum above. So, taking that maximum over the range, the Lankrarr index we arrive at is 1.68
